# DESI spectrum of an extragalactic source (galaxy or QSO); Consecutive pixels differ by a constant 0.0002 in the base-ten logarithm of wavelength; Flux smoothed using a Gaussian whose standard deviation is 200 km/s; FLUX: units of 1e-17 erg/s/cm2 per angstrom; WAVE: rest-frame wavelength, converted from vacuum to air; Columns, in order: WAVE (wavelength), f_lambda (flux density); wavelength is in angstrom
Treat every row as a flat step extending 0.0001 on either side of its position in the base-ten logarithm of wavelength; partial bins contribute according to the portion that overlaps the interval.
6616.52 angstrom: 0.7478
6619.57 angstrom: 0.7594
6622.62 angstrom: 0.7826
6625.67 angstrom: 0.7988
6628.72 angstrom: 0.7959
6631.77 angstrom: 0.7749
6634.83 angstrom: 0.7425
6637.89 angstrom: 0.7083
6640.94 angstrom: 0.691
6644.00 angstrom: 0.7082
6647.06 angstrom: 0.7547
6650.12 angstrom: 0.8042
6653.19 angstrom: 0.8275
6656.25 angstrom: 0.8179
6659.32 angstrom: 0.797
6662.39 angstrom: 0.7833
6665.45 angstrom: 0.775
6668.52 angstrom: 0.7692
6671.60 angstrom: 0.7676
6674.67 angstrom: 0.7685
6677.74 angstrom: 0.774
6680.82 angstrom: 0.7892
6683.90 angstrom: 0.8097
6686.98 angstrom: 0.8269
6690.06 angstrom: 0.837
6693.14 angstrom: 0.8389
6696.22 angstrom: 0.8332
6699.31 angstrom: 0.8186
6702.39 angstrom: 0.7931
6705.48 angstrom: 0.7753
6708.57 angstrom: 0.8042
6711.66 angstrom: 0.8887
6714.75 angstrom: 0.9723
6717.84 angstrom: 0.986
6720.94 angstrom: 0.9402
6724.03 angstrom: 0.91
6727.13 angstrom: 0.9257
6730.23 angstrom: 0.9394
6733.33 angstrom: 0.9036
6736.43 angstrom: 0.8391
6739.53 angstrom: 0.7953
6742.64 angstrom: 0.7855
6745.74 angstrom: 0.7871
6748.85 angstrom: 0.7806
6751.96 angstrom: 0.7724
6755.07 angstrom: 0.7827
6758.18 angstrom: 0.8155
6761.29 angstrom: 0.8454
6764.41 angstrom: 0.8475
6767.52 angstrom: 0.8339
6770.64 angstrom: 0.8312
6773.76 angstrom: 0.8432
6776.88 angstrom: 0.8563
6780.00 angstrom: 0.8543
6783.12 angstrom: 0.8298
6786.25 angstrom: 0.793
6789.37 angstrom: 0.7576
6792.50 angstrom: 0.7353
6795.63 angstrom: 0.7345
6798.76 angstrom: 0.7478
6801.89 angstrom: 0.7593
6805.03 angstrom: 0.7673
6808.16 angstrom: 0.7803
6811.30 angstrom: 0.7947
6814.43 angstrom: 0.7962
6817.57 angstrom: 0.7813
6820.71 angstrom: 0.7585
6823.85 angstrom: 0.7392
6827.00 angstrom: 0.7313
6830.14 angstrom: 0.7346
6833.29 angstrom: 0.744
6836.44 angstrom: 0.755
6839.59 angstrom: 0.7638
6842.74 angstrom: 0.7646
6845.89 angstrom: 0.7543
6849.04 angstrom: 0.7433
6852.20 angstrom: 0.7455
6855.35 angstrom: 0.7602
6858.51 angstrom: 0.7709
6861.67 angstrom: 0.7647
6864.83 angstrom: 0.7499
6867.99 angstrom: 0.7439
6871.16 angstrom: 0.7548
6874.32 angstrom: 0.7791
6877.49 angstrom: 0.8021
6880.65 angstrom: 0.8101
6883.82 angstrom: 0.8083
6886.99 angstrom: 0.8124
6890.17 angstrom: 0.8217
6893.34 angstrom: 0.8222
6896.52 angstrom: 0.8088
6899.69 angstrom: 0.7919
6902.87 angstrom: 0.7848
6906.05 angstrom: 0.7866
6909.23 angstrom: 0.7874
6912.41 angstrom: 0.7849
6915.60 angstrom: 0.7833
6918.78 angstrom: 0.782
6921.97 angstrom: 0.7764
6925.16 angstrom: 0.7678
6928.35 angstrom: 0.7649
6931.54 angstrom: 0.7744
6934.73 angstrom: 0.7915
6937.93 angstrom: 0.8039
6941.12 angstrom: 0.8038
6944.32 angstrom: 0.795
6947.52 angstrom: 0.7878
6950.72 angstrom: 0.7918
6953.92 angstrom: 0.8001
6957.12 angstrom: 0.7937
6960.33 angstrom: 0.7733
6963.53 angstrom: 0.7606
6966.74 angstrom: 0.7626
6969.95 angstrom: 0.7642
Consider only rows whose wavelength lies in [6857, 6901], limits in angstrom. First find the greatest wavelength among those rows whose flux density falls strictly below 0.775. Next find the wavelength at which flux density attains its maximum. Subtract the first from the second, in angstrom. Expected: 22.2 angstrom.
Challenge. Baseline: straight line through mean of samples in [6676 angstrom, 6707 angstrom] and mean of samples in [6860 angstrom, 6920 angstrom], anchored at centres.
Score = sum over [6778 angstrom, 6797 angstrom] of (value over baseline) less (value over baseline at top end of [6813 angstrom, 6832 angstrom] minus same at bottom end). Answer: 6.0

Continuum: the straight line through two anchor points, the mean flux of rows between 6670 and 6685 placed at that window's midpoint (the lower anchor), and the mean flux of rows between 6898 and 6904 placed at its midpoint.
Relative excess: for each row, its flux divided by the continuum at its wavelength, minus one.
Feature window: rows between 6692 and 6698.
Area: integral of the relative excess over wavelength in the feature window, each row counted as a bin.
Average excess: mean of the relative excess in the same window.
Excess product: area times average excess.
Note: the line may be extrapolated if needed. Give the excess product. 0.029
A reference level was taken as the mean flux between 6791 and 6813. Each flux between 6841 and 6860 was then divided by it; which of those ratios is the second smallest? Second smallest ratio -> 0.98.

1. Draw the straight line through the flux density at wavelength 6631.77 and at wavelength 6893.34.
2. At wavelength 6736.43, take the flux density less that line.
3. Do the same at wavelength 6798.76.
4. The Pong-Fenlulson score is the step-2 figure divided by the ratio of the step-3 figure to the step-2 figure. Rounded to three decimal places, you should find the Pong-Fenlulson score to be -0.036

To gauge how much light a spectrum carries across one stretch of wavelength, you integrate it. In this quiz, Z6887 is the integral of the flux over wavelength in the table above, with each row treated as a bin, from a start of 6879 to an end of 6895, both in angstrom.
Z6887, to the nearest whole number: 13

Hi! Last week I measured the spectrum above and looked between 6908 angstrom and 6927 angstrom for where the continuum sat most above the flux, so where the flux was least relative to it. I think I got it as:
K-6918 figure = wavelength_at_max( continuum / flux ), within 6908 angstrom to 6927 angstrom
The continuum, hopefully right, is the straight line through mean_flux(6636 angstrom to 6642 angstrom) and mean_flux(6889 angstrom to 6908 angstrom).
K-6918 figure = 6925.16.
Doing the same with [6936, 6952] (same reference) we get 6947.52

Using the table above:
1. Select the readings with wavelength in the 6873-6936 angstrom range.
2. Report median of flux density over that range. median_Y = 0.79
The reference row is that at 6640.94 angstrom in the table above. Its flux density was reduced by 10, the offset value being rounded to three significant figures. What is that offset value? -9.31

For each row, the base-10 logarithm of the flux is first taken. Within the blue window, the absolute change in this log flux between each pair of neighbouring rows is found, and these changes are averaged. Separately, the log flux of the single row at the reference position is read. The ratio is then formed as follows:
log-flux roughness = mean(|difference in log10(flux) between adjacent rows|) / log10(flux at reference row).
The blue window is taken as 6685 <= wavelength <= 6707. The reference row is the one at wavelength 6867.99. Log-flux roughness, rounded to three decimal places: -0.053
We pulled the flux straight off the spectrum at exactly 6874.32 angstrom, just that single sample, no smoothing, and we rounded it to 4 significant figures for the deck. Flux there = 0.7791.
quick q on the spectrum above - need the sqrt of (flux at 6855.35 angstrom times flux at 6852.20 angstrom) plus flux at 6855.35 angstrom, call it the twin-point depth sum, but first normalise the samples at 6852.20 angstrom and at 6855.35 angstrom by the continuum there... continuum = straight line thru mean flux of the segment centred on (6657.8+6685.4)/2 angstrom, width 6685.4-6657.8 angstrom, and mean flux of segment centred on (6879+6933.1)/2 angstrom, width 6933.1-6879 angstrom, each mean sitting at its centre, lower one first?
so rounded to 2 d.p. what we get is 1.92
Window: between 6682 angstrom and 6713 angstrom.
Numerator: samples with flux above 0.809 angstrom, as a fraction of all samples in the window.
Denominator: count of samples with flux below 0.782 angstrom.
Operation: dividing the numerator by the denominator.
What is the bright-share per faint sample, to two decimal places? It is 0.70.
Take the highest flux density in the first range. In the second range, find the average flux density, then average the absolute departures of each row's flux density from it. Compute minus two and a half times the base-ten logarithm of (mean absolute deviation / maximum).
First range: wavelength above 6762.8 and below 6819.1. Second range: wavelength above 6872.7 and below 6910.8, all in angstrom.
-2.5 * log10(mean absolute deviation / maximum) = 4.6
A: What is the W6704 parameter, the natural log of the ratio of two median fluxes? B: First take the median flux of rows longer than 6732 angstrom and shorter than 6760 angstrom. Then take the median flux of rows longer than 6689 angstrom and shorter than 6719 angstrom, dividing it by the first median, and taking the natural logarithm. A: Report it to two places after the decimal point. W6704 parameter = 0.06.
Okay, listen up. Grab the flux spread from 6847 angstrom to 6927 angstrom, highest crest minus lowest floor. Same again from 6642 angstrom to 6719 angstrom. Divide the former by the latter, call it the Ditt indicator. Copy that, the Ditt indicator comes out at 0.28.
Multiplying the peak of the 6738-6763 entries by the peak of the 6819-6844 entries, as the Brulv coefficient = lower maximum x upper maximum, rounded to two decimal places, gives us 0.65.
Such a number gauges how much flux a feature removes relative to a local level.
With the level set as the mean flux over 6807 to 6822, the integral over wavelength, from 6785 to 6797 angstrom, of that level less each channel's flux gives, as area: 0.34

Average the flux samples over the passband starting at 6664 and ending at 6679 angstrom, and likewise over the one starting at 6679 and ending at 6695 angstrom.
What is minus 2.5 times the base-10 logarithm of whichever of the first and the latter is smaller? 0.283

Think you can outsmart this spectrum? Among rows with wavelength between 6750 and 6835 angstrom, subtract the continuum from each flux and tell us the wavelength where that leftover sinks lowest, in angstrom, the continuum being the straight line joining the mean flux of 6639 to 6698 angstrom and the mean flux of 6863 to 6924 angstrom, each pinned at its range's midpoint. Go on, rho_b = 6827.00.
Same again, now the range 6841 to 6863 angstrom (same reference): 6849.04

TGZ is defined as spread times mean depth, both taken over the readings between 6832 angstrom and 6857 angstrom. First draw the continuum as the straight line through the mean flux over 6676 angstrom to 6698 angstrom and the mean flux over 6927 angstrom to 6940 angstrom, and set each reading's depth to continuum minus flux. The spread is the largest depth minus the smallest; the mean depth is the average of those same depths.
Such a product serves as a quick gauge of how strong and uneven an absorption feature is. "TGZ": 0.001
